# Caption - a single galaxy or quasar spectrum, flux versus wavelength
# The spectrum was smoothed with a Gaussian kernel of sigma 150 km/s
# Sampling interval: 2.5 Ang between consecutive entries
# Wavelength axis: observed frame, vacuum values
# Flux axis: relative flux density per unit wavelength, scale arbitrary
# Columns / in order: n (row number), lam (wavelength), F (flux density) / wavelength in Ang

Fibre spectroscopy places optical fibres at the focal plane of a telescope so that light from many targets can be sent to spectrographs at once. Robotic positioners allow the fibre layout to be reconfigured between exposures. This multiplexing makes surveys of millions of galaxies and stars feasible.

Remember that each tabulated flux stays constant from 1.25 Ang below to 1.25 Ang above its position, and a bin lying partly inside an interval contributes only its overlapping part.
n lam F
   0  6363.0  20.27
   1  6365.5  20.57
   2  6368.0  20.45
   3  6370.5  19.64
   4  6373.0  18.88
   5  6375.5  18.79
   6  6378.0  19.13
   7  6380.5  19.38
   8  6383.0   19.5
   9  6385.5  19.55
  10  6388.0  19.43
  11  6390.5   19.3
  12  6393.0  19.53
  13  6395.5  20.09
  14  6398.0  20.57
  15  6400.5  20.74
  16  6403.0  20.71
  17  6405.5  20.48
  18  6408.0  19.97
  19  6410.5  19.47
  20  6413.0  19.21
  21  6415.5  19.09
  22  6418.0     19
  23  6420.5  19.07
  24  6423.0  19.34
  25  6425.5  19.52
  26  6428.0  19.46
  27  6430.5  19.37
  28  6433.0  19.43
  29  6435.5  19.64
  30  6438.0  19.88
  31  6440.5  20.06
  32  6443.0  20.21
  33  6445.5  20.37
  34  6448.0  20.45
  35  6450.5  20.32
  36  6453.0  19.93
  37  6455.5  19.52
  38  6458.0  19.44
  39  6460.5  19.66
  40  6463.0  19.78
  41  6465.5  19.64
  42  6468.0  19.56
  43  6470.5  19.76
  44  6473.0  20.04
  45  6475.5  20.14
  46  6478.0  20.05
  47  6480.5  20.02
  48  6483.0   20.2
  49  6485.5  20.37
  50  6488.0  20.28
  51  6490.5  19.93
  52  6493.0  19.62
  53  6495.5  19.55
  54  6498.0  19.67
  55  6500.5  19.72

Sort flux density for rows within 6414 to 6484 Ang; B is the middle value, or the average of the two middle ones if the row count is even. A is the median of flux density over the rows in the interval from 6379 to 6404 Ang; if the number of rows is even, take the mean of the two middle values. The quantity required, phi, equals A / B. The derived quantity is 0.99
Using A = 19.5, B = 19.7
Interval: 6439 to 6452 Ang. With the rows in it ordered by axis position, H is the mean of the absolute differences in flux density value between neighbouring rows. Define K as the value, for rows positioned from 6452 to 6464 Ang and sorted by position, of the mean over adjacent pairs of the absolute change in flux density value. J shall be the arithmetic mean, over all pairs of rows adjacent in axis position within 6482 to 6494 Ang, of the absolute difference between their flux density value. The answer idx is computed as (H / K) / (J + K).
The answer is 1.4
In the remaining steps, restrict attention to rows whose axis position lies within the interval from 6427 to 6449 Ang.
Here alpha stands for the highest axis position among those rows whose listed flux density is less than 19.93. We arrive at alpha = 6438.0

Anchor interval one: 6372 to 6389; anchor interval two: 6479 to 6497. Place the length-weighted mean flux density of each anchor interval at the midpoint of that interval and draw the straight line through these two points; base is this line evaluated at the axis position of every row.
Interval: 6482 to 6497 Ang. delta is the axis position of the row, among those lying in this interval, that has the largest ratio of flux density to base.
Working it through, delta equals 6485.5 Ang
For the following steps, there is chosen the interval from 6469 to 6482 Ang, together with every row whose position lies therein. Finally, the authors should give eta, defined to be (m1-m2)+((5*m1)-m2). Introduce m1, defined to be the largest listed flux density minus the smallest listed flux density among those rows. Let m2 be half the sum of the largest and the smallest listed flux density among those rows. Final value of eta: -38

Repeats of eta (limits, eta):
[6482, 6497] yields -35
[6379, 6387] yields -38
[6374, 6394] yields -34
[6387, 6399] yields -32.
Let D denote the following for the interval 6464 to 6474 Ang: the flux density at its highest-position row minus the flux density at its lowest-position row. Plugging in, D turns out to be 0.4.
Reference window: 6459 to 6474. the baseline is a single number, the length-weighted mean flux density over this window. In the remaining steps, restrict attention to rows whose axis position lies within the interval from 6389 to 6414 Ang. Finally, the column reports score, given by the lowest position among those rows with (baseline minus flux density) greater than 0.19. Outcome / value 6390.5 Ang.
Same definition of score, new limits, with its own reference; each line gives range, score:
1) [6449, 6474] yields 6455.5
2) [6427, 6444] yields 6428.0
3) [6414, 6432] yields 6415.5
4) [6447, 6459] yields 6455.5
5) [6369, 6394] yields 6373.0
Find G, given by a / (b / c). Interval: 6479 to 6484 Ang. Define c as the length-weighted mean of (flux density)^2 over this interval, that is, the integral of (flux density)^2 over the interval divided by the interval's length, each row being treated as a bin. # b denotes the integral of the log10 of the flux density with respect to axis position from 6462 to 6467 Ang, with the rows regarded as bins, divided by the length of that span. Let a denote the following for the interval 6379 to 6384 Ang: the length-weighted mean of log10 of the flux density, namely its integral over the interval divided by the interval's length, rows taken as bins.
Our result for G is 402.2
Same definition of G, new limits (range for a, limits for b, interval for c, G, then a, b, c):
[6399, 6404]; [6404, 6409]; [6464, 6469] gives 387.5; 1.32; 1.31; 385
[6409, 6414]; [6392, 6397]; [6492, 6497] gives 380.5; 1.29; 1.30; 384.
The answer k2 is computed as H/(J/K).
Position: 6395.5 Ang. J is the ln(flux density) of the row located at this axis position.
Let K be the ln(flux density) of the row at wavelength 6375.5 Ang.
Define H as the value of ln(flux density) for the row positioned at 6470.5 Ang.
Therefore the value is 2.92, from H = 2.984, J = 3.000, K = 2.93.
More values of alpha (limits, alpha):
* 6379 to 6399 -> 6393.0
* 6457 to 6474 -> 6470.5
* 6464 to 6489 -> 6470.5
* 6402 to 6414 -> 6413.0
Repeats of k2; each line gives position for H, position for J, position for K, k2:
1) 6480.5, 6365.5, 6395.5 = 2.97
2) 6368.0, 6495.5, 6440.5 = 3.04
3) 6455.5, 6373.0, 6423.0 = 3.00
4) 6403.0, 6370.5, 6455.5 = 3.02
